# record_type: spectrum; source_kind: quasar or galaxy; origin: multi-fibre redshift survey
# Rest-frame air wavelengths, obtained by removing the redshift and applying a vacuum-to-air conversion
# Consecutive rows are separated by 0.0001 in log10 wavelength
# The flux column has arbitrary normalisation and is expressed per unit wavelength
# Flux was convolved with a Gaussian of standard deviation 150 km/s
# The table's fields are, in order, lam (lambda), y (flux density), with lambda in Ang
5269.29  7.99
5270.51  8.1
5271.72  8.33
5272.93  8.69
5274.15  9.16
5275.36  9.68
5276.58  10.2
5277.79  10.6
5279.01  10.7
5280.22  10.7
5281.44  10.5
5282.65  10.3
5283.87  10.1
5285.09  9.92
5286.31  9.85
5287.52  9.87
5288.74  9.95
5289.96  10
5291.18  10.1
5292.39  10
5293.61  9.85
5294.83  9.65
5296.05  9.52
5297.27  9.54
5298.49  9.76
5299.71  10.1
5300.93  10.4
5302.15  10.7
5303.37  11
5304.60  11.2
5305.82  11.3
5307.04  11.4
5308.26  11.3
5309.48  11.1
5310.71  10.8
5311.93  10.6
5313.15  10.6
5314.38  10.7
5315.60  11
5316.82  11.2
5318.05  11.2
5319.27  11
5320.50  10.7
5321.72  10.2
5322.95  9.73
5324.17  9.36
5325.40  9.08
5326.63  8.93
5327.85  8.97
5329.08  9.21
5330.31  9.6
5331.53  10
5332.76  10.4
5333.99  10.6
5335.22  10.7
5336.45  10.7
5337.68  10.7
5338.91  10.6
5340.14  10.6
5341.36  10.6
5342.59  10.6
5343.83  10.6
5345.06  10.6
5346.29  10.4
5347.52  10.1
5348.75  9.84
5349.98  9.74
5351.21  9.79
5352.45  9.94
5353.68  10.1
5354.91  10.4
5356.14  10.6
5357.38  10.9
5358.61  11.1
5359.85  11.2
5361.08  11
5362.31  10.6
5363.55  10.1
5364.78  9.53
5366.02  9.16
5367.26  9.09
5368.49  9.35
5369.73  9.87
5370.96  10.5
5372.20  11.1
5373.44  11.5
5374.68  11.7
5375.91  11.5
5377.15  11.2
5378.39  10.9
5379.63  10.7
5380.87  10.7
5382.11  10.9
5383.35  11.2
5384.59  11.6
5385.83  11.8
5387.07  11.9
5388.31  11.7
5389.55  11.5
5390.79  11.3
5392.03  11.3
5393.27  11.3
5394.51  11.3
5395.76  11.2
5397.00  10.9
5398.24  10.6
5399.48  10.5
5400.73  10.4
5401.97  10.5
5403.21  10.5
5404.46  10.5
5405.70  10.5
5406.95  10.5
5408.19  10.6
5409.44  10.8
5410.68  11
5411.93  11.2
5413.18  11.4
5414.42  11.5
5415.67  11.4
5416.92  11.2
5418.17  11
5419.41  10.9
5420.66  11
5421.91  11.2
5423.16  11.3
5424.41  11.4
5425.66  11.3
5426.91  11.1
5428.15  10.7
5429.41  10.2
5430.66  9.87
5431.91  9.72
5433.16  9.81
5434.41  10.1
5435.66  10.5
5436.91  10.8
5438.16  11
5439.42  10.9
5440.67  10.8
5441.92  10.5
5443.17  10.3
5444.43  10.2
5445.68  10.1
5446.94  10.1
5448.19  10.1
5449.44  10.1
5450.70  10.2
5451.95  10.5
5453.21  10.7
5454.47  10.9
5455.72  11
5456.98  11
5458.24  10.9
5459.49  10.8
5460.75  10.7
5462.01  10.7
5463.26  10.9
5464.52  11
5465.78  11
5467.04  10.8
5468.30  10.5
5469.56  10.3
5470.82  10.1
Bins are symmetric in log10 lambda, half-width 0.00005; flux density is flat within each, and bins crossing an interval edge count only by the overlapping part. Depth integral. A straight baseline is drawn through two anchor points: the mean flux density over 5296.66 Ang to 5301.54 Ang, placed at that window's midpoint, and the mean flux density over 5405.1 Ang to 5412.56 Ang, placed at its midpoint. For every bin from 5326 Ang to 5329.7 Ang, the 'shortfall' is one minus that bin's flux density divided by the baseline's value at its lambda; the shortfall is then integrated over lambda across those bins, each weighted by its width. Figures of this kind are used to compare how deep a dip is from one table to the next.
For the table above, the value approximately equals 0.41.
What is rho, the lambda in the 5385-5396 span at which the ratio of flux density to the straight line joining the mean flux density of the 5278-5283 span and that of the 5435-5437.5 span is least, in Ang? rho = 5395.76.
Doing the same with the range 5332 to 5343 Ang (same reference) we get 5332.76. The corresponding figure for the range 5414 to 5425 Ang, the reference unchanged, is 5419.41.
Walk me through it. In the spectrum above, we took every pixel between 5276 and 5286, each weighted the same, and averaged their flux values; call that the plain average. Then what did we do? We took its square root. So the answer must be 3.22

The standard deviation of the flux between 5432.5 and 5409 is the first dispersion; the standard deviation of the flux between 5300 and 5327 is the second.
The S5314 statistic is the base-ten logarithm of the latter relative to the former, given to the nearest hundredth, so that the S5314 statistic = 0.15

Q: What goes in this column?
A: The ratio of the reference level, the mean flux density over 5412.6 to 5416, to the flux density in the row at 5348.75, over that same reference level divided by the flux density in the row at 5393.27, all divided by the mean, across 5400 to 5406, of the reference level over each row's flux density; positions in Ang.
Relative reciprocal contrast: 1.05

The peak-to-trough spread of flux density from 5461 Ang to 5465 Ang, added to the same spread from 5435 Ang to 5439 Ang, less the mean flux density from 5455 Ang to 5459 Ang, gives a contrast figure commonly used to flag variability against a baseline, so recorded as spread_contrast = -10.2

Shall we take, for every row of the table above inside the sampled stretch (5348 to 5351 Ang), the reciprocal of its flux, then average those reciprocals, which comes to 0.102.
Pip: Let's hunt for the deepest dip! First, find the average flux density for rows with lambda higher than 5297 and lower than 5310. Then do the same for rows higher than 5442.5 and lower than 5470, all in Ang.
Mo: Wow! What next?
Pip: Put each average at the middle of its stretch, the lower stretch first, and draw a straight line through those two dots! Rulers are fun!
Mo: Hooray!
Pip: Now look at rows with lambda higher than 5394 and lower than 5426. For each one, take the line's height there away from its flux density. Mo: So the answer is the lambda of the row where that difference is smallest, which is 5400.73 Ang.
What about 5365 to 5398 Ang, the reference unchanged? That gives 5367.26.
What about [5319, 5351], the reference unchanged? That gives 5326.63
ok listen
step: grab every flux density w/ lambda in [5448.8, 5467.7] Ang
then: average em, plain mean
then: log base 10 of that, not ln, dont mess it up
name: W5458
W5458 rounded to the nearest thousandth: 1.031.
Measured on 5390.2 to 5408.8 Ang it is 1.033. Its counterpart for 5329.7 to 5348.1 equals 1.019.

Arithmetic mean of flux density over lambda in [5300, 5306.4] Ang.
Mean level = 10.9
